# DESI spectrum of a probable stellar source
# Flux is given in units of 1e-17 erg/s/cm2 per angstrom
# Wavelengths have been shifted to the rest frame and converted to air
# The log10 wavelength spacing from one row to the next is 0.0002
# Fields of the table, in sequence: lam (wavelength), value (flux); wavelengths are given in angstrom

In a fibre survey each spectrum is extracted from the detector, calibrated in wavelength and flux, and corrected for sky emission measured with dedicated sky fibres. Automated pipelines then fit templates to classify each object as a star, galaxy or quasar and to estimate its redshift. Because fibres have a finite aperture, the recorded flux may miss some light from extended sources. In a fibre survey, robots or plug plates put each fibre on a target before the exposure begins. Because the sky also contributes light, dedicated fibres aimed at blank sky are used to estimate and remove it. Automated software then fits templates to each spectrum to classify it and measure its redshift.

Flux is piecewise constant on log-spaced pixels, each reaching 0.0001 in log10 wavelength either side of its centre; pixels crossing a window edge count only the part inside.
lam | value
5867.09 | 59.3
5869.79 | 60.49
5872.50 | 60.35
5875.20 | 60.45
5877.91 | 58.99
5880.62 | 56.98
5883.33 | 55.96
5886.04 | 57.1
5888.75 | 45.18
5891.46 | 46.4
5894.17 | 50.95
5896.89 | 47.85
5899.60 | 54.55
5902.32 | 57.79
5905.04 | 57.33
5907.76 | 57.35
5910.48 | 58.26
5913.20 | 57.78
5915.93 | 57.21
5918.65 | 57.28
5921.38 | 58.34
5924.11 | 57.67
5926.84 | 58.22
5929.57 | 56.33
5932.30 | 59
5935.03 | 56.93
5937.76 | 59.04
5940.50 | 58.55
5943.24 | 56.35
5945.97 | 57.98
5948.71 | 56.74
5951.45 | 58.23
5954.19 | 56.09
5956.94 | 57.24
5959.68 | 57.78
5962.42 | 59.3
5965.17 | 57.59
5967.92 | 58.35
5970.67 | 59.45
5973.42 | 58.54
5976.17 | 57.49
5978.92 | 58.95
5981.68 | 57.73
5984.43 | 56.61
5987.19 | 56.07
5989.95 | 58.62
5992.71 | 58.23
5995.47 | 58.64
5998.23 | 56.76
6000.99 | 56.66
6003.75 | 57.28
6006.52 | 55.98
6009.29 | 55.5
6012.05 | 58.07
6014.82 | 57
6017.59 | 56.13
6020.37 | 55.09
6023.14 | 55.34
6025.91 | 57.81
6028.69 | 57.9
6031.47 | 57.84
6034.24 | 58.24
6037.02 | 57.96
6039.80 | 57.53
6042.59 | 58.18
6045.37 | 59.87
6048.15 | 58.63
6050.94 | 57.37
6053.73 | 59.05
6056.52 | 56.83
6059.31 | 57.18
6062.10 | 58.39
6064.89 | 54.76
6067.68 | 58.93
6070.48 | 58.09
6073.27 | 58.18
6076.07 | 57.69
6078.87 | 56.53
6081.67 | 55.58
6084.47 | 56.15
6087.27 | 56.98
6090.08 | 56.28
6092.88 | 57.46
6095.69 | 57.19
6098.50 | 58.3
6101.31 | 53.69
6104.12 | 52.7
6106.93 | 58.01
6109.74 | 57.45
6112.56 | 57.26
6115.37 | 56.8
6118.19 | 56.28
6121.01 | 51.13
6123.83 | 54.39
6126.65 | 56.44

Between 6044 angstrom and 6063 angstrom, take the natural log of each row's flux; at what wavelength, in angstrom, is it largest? 6045.37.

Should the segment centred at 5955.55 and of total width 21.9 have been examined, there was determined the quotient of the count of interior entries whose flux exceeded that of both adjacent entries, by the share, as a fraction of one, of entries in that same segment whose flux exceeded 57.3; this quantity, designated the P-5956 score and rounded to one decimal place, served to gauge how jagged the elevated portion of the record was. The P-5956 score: 3.2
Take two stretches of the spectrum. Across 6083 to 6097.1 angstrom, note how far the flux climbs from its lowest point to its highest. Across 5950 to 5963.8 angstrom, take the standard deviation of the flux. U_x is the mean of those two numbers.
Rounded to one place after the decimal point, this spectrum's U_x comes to 1.2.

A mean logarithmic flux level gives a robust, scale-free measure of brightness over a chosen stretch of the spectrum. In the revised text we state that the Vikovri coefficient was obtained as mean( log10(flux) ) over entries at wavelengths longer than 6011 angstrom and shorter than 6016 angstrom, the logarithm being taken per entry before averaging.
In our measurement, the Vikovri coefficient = 1.760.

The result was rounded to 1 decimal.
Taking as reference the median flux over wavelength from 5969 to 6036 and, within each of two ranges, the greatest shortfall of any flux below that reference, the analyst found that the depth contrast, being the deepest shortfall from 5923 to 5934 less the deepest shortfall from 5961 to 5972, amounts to 1.3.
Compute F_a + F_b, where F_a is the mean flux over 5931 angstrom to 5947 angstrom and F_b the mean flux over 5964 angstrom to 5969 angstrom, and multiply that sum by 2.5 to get 290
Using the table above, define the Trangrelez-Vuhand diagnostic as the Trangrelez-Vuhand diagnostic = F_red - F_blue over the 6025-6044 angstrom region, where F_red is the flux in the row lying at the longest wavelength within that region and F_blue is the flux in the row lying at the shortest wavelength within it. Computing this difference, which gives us 0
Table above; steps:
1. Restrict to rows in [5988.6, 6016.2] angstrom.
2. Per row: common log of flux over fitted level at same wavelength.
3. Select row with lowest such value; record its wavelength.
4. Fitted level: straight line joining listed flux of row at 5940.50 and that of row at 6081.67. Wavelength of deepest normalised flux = 6009.29 angstrom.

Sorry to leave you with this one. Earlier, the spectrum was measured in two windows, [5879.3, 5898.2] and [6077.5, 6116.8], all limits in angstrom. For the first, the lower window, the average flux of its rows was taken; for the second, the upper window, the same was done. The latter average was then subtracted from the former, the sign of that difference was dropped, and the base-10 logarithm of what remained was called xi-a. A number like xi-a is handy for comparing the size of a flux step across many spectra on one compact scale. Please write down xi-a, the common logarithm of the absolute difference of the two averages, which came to 0.70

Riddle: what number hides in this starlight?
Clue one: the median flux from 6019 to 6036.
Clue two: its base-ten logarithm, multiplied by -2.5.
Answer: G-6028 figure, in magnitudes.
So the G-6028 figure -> -4.41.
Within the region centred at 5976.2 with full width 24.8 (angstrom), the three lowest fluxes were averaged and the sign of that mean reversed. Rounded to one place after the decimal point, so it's -56.7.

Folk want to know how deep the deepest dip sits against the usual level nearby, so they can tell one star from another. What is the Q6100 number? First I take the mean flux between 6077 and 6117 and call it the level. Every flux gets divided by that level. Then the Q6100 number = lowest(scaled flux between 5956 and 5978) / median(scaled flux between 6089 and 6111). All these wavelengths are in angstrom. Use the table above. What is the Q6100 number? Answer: 1.00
